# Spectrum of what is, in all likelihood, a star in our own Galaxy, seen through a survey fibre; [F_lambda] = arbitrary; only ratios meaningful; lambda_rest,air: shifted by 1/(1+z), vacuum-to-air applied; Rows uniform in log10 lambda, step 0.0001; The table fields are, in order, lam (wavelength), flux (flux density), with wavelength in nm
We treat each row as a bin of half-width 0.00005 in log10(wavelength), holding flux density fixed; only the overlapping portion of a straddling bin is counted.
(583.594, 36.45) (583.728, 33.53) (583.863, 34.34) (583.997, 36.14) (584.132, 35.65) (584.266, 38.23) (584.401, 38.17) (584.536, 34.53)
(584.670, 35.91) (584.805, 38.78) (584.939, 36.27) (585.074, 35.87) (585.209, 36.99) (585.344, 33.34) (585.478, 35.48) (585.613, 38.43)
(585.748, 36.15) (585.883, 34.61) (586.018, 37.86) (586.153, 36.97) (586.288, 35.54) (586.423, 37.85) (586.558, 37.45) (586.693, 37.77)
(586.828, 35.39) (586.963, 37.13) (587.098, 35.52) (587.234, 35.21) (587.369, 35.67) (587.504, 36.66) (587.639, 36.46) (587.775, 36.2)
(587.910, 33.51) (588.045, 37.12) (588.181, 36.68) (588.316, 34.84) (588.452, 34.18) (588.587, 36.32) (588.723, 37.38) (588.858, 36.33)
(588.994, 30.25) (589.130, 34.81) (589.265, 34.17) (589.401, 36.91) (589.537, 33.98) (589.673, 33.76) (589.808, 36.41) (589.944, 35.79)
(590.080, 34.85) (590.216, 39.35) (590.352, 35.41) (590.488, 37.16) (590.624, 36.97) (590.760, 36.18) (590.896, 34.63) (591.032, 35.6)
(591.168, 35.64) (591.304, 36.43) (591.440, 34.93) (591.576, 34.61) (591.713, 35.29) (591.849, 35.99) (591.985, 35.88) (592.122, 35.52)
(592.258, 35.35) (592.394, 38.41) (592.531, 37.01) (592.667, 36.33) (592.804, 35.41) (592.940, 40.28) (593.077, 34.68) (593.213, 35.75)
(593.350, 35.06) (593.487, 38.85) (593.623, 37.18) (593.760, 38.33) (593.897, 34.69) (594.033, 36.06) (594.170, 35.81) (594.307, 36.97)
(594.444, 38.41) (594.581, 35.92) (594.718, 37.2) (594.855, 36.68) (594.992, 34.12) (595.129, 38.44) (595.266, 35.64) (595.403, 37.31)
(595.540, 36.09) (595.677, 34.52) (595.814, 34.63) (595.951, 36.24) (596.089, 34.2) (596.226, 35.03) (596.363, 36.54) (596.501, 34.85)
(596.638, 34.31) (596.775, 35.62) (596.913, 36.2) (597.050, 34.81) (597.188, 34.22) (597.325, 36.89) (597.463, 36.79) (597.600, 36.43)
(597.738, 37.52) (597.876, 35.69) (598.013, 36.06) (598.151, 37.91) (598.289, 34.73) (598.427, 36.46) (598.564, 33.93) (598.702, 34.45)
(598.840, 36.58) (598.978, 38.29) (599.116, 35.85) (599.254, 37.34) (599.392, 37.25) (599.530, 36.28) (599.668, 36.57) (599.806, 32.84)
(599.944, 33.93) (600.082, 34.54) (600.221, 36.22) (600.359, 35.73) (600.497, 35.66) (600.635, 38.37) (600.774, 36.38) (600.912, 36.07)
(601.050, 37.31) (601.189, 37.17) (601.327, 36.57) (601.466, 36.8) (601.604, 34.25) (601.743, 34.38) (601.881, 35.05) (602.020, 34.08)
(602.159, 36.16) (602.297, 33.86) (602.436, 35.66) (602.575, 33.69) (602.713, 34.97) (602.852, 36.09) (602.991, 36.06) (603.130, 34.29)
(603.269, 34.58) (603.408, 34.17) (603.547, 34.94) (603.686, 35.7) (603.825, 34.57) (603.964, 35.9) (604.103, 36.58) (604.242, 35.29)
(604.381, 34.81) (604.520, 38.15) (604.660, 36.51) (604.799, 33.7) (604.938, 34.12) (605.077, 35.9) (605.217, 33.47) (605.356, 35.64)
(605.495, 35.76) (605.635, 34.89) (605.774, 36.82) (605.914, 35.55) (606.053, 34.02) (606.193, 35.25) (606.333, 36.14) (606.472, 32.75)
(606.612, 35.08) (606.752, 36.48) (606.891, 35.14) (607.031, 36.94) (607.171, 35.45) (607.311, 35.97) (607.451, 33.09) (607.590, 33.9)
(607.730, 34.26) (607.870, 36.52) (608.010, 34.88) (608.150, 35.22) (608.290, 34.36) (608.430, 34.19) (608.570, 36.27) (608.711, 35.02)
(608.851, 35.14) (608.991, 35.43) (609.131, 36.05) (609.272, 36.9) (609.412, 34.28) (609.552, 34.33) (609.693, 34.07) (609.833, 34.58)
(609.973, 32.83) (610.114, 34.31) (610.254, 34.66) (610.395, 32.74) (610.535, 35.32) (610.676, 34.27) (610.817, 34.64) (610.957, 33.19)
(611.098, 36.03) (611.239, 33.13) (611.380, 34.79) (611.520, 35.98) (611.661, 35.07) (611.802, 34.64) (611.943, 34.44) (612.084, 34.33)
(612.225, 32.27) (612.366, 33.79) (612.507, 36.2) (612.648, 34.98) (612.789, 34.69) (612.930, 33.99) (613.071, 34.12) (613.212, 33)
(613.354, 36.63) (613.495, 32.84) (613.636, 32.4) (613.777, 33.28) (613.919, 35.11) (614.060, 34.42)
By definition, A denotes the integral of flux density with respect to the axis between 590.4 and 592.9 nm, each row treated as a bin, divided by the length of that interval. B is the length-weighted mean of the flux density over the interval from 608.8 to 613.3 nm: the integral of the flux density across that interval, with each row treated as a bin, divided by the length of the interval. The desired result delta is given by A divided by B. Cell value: 1.04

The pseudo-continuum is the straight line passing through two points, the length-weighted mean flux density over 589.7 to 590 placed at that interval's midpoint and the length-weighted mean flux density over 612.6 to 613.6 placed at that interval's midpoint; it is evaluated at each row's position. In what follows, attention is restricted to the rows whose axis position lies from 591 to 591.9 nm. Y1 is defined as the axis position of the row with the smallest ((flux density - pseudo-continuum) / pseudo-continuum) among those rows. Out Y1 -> 591.576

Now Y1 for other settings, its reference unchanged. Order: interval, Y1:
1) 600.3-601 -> 600.497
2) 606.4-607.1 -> 606.472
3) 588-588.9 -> 588.452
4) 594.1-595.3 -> 594.992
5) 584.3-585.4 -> 585.344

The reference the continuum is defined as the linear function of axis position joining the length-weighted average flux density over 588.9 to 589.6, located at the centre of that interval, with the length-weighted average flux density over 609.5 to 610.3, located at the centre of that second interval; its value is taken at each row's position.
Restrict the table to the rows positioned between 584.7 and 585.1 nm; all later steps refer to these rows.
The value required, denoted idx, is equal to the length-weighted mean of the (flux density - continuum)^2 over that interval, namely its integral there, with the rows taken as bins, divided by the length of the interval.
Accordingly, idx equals 10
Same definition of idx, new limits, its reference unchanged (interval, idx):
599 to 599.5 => 9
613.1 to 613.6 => 3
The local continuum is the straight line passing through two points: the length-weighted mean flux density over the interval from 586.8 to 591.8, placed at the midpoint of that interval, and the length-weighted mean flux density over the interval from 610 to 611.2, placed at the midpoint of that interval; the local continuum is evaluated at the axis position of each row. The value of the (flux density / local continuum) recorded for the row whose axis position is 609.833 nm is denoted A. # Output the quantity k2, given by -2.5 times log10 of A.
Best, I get -0.008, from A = 1.01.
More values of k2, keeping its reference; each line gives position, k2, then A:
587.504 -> -0.028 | 1.03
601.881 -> -0.007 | 1.01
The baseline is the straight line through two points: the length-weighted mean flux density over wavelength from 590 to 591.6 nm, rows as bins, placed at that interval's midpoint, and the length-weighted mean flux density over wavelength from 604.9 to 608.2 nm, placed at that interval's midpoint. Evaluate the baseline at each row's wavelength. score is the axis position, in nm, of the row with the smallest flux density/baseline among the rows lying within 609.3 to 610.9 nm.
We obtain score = 610.395 nm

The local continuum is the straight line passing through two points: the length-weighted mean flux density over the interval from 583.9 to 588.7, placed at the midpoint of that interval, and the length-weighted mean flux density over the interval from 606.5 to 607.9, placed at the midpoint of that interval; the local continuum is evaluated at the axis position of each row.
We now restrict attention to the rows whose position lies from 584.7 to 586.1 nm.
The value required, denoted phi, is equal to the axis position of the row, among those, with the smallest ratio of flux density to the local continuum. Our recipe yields 585.344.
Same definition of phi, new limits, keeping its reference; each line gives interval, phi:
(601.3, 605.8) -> 605.217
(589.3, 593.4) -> 589.673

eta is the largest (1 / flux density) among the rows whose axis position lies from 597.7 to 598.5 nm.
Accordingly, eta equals 0.0288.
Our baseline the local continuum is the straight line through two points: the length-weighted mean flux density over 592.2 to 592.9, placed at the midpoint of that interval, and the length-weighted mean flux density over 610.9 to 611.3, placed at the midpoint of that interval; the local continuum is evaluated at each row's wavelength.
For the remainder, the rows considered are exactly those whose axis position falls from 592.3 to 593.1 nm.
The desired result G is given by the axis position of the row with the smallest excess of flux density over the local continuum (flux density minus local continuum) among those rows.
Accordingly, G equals 593.077 nm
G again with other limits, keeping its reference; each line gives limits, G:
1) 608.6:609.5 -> 609.412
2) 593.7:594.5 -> 593.897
